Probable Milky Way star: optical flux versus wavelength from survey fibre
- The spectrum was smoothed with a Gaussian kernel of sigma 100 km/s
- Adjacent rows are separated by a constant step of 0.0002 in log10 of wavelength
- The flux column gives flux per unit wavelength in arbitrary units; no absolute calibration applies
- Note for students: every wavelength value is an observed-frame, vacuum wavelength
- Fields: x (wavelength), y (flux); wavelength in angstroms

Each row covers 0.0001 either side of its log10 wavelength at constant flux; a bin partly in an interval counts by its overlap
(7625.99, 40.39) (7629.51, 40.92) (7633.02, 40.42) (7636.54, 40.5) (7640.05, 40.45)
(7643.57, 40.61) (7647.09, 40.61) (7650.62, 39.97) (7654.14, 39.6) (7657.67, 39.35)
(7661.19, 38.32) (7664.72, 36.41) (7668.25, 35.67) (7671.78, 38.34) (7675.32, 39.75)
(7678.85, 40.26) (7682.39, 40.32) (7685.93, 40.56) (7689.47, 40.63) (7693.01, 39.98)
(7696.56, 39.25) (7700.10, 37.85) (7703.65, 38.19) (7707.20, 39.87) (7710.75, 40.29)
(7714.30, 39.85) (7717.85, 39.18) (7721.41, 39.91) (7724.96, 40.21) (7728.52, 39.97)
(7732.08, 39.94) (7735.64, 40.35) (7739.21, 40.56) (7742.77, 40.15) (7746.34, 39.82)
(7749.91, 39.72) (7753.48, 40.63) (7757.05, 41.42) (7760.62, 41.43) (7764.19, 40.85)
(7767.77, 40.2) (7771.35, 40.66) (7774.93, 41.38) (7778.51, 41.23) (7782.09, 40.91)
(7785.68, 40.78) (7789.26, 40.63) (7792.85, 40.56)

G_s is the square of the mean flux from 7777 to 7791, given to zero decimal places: 1672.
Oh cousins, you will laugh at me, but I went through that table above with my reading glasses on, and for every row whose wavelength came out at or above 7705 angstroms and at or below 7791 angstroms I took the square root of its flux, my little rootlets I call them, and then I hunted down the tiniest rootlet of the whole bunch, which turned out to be 6.26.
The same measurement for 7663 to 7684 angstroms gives 5.97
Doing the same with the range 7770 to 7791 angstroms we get 6.37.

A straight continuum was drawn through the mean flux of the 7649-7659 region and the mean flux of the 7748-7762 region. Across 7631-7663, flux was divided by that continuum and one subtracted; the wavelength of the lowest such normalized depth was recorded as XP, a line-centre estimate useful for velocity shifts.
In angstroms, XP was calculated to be 7661.19 angstroms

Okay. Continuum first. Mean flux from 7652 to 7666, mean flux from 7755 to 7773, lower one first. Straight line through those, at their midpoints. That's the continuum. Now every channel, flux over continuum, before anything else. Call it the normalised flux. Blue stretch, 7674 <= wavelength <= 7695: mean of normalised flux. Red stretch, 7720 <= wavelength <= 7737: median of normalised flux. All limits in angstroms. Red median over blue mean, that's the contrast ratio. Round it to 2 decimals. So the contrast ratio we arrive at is 0.97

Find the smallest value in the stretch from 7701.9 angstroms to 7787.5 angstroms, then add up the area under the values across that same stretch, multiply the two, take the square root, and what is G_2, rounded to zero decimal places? 363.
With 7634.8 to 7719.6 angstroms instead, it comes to 345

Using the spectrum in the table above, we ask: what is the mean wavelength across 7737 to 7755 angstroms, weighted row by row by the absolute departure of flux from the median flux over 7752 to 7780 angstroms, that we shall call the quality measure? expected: 7746.6 angstroms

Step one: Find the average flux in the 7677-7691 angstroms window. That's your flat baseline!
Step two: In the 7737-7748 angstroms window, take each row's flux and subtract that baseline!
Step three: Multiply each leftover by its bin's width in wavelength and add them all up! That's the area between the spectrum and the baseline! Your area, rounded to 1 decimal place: -2.8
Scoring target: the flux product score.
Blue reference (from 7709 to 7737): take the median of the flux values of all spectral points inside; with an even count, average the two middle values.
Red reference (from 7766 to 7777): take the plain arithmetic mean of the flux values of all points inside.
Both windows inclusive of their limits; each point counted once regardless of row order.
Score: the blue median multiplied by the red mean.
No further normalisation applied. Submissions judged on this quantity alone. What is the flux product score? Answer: 1628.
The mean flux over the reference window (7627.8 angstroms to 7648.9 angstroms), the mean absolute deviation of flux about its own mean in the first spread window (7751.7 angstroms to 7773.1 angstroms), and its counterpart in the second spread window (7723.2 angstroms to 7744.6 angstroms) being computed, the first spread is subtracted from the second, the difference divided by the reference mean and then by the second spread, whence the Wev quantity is -0.027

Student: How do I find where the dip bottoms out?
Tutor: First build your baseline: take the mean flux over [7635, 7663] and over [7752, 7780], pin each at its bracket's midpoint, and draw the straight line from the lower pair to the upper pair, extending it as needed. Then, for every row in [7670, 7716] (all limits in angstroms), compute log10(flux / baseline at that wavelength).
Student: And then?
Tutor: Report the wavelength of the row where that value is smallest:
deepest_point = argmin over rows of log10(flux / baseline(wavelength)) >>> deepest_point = 7700.10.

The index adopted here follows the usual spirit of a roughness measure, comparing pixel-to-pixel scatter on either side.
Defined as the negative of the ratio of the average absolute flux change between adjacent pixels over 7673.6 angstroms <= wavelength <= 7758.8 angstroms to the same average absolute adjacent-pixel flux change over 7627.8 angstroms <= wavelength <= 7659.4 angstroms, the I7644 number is -2.0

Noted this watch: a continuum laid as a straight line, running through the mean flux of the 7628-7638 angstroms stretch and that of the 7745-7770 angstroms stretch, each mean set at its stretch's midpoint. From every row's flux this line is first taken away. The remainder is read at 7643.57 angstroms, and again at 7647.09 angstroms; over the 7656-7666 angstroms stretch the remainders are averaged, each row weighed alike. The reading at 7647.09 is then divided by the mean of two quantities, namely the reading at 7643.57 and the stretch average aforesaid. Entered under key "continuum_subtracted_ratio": 0.00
